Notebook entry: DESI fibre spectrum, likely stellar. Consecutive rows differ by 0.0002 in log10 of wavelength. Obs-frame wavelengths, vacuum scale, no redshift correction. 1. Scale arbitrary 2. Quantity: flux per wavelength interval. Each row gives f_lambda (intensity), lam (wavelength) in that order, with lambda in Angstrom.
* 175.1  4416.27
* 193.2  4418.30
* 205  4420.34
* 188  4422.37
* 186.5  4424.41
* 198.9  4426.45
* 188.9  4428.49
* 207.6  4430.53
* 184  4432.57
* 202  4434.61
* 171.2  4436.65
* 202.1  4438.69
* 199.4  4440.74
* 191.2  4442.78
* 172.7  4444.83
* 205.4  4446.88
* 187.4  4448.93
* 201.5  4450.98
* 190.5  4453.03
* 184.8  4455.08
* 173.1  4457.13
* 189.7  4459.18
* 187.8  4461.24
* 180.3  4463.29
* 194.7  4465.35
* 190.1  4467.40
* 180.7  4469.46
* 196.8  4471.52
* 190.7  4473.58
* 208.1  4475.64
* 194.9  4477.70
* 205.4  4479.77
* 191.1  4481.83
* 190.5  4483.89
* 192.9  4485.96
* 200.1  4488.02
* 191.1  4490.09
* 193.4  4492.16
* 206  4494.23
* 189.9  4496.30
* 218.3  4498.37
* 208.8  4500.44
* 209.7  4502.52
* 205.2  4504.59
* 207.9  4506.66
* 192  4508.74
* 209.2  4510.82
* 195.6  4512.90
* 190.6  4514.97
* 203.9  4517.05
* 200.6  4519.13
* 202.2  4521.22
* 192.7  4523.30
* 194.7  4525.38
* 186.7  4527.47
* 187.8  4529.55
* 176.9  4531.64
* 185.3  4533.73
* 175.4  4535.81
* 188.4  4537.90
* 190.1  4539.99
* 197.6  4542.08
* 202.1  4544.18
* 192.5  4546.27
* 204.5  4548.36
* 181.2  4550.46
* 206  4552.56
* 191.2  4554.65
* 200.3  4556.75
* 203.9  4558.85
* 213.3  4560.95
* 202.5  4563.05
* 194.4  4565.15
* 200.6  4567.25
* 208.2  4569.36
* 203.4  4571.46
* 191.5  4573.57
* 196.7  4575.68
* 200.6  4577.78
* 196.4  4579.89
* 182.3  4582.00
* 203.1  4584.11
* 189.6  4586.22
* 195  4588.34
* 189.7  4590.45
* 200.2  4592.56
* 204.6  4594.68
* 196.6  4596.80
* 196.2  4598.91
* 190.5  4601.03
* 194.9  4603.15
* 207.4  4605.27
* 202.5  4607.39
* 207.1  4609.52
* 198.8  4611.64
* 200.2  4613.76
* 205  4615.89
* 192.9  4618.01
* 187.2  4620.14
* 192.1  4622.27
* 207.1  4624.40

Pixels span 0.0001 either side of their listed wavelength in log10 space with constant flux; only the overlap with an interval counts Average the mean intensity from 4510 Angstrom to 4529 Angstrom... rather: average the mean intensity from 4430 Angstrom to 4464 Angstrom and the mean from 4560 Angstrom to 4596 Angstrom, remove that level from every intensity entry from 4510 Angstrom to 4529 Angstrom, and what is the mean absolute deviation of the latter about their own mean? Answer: 5.88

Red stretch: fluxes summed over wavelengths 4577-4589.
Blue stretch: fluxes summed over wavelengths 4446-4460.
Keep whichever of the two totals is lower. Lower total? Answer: 1167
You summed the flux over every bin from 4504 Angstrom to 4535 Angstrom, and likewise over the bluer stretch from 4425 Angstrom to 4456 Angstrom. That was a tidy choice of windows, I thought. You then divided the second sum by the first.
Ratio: 0.99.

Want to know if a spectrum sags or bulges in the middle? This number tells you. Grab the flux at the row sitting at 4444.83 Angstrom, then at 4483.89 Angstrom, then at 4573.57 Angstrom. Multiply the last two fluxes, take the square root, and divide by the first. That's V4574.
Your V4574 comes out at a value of 1.11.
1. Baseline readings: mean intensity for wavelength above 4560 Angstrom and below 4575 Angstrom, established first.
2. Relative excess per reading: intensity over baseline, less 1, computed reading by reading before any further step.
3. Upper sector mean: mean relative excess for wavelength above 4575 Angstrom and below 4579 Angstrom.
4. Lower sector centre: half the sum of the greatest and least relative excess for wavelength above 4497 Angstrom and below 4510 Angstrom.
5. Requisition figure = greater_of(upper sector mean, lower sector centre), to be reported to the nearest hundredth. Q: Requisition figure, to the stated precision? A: 0.02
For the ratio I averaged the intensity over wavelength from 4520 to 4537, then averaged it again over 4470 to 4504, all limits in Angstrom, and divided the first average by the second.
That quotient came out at 0.94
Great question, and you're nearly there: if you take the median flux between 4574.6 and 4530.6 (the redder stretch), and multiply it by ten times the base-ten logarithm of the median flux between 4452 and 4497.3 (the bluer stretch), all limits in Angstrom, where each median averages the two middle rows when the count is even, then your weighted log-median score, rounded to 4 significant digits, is 4507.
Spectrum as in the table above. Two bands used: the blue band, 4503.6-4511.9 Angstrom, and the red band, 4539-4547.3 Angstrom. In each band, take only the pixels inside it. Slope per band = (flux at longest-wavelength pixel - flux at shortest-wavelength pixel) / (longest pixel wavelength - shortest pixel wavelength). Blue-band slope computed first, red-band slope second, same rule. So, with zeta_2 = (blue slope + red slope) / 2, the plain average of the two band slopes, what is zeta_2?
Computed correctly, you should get 0.5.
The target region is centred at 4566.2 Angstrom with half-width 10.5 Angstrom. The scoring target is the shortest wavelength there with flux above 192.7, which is 4556.75 Angstrom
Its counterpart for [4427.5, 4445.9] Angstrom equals 4430.53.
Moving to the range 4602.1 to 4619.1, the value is 4603.15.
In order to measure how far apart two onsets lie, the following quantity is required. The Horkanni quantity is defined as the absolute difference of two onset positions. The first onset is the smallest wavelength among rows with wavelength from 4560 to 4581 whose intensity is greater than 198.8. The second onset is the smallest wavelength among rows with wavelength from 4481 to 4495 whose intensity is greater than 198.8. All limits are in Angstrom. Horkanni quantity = 72.9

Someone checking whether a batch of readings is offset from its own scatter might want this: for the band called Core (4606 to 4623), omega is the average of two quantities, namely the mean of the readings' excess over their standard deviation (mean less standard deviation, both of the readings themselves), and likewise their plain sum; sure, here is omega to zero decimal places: 889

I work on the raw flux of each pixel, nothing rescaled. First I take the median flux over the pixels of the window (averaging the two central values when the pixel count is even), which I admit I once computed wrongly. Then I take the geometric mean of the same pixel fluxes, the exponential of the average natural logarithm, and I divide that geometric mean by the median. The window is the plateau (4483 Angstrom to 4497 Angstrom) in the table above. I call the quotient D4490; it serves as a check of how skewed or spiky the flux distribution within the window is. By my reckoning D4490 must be 1.01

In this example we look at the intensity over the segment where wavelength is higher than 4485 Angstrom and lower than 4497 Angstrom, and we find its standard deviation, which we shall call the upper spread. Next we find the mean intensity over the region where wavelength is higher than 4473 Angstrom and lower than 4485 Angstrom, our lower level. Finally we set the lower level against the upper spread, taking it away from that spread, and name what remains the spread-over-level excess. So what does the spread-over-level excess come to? -191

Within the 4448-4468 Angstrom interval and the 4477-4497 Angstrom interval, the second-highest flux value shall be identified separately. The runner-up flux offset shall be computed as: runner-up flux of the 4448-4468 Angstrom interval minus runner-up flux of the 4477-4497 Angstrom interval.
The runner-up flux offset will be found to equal -11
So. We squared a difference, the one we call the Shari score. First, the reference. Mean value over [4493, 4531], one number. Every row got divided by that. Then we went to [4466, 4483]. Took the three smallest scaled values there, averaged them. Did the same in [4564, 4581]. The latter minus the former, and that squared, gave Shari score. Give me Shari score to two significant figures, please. 0.0012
